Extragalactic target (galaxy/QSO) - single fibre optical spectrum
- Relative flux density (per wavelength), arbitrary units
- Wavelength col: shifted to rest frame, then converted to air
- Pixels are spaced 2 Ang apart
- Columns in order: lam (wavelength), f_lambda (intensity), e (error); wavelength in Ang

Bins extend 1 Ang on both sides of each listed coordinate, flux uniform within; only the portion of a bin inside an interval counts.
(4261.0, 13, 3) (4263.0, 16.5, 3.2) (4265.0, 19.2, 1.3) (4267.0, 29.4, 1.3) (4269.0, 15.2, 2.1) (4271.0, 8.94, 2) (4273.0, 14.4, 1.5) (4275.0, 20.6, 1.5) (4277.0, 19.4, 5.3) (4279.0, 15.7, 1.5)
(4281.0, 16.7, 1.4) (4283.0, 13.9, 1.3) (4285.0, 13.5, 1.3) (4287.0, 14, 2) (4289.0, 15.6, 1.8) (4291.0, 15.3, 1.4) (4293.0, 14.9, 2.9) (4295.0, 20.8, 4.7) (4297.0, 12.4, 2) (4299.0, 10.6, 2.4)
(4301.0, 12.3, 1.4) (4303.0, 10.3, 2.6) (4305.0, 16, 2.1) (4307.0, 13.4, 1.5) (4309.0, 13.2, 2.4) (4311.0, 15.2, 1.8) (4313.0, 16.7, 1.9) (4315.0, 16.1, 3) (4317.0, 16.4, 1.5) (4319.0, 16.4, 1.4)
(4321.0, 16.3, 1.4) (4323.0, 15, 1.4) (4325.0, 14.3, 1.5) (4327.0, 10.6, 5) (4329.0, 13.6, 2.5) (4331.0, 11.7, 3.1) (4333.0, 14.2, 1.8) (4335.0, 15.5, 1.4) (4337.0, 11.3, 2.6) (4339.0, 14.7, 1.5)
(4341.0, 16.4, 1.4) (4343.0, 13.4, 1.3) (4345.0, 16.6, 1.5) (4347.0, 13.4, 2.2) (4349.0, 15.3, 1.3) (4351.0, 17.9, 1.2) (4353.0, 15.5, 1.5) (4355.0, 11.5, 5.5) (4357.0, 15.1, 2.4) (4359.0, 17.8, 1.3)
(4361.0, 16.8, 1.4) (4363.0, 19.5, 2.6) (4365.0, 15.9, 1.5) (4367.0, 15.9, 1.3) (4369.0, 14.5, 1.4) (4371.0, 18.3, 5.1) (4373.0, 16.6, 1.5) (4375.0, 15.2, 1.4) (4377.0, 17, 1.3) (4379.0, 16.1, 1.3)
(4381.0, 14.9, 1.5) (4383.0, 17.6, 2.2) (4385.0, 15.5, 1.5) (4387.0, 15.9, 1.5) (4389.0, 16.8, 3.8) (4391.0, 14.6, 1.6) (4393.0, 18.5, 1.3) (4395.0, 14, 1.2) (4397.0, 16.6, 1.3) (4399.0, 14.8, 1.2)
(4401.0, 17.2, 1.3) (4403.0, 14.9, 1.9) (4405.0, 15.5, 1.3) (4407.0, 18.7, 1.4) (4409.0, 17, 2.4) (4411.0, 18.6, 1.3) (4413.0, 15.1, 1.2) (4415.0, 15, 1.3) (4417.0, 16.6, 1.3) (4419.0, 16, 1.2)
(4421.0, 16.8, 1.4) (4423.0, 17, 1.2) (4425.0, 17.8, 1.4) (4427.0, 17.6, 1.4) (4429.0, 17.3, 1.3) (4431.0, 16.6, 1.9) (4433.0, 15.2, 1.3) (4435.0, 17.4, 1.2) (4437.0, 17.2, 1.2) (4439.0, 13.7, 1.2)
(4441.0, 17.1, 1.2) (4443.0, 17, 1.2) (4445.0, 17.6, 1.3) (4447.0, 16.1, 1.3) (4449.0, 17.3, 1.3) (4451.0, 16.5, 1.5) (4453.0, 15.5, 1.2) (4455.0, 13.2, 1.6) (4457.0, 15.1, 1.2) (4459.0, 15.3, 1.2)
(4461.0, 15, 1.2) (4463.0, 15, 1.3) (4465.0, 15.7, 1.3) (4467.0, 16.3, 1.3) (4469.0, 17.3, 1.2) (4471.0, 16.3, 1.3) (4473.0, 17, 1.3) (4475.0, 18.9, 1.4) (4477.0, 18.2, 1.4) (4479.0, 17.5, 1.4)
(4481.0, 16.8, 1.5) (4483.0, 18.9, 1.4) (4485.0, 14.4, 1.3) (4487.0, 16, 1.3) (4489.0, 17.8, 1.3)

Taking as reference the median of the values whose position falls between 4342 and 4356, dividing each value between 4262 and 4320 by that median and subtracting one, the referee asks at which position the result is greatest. 4267.0 Ang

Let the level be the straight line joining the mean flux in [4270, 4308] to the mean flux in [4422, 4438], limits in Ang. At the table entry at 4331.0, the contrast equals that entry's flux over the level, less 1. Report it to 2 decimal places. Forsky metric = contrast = -0.24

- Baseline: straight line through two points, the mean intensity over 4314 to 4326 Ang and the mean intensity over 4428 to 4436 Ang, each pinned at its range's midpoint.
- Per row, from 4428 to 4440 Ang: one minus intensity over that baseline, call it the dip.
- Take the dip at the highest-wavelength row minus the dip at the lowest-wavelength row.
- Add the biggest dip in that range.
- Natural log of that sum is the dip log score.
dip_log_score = -0.92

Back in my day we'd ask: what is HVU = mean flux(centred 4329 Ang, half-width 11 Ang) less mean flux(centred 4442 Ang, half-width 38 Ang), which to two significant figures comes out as -2.5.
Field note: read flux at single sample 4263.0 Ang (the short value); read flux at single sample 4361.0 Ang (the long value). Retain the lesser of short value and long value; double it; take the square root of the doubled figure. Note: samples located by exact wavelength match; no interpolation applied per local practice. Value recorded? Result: 5.74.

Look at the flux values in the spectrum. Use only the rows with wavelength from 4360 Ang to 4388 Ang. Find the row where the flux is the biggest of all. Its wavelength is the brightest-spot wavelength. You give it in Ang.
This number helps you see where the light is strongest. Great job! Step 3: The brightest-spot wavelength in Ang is 4363.0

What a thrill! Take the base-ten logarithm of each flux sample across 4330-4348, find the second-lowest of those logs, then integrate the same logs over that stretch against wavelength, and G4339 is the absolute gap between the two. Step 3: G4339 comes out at 19.6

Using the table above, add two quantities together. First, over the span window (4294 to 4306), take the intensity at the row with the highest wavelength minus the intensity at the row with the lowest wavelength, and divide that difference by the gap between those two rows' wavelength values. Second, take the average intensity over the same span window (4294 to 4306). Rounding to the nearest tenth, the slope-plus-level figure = 13.3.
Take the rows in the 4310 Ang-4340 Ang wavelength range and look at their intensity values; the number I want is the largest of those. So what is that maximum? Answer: 16.7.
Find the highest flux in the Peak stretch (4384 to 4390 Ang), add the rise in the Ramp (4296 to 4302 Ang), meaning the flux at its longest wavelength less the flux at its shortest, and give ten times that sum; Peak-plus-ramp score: 167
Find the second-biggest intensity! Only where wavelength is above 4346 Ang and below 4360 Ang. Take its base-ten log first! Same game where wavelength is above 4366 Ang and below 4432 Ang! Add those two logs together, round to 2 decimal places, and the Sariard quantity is 2.52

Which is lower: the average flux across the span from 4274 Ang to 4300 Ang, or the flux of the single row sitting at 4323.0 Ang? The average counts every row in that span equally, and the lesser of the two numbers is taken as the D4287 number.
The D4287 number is 15.0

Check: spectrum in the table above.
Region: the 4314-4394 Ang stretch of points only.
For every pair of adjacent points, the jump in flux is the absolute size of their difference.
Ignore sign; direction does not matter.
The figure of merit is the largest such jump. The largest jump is 4.20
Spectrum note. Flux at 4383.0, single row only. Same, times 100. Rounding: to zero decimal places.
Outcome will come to 1760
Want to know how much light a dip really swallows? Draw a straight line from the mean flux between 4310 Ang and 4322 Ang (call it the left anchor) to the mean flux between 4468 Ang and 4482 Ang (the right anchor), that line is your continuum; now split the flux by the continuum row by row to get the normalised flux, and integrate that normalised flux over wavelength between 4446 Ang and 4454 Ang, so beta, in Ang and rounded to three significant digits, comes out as 7.59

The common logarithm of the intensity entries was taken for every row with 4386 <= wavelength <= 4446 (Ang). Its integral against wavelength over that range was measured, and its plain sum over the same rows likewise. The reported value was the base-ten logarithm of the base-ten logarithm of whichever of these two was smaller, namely 0.19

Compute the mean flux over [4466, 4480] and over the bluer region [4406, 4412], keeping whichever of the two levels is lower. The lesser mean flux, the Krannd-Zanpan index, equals 17.4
